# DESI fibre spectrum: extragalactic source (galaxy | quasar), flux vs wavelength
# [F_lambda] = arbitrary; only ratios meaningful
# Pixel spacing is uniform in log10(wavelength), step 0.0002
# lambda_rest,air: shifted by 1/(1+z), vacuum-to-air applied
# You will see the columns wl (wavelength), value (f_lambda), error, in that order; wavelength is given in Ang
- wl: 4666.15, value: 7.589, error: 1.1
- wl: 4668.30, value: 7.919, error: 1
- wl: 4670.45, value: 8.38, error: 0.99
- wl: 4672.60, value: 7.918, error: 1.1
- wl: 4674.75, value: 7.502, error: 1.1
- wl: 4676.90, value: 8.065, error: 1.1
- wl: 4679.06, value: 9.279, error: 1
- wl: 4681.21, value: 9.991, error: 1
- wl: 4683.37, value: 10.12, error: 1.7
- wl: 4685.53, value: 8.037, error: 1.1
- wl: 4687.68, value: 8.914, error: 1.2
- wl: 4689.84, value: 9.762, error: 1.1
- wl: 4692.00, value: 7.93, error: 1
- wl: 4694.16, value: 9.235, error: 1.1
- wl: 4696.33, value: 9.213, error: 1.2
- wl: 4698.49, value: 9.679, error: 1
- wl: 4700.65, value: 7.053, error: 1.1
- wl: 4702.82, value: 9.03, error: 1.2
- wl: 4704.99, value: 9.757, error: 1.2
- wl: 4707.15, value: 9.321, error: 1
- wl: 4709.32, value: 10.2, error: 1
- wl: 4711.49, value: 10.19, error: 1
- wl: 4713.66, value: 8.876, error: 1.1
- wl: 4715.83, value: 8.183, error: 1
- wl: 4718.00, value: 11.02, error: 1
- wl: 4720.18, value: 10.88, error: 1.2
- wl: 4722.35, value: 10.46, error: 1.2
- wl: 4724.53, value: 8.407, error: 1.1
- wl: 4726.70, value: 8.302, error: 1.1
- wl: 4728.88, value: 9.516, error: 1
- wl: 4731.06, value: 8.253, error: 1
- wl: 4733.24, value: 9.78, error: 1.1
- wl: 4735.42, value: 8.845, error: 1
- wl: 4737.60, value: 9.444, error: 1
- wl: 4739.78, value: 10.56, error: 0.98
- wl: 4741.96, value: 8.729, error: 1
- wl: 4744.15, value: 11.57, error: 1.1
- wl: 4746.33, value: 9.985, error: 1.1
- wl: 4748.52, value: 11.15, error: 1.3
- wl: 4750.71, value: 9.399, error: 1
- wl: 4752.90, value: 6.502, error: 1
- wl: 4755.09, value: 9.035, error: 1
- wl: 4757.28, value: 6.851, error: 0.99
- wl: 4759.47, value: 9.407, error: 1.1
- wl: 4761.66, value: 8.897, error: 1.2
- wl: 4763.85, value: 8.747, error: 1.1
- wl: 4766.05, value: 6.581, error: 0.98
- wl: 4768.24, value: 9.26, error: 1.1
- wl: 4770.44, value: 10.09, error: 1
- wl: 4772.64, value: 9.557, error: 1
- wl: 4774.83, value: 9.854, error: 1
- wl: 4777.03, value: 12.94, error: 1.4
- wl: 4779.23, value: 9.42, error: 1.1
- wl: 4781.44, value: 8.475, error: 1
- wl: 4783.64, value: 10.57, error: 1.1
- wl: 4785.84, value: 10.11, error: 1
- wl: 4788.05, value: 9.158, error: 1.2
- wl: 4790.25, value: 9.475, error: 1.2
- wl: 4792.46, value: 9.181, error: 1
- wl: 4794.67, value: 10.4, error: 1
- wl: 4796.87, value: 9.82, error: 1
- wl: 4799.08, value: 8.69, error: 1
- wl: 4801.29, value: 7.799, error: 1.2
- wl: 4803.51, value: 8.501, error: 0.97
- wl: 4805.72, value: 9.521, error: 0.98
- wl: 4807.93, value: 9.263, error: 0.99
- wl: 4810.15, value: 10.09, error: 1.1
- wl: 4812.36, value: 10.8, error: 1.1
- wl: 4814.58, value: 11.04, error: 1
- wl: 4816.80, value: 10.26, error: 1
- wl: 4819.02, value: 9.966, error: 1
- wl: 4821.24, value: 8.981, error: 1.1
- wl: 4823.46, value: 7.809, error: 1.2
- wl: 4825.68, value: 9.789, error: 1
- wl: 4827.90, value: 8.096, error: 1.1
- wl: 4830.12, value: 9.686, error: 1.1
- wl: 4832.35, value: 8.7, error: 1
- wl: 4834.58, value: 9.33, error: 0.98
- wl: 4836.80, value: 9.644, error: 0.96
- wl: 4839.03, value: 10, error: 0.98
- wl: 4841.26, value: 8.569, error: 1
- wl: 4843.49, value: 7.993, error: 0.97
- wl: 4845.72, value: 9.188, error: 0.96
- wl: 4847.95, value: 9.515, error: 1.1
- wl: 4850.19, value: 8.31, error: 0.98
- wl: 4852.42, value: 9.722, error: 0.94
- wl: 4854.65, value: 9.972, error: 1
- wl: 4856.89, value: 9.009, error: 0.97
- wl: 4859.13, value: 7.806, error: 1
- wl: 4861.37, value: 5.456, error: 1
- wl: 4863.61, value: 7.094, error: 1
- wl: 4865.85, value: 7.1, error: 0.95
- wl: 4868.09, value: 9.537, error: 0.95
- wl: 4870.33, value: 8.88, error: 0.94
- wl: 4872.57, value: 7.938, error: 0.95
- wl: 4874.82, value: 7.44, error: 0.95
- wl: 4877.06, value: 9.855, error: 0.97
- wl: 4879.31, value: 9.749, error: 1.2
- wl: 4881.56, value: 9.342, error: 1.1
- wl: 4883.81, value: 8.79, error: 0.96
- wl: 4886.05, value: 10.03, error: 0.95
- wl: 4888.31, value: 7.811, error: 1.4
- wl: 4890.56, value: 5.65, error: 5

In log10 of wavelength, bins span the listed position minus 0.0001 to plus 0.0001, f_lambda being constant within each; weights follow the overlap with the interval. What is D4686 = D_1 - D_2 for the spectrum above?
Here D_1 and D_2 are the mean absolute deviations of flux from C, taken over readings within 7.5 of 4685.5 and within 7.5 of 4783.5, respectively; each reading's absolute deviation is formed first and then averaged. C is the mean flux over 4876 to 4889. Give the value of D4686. -0.3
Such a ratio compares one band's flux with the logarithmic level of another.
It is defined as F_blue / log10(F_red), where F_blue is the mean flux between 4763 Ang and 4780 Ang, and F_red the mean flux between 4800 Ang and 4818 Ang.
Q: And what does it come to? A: 9.7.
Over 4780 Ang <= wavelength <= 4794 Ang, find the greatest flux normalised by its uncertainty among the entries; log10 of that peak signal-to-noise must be 1.00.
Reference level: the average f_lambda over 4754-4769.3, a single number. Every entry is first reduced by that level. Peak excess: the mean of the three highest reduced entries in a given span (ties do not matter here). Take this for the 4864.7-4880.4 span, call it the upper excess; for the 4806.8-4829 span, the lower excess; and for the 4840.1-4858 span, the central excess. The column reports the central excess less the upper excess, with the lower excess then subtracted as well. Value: -2.28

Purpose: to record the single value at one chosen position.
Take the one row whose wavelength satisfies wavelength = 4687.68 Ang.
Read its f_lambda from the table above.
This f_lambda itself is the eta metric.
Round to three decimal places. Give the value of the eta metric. 8.914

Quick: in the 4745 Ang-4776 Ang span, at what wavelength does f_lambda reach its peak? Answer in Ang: 4748.52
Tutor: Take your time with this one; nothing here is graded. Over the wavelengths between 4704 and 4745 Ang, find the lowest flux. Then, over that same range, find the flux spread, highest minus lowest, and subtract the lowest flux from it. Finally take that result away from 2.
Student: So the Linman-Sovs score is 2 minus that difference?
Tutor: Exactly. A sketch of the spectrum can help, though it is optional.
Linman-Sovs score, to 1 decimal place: 6.8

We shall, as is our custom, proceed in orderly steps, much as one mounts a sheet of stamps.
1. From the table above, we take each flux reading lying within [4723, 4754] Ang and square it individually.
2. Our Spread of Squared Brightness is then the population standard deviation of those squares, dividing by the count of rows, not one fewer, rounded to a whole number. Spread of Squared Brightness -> 23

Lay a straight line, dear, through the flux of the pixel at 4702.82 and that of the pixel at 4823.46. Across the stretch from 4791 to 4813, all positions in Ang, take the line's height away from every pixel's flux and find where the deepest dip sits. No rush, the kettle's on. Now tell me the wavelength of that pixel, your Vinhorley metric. 4801.29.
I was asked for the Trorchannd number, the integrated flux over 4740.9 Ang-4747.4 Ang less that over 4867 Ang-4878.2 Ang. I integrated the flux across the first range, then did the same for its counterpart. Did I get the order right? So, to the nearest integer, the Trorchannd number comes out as -32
